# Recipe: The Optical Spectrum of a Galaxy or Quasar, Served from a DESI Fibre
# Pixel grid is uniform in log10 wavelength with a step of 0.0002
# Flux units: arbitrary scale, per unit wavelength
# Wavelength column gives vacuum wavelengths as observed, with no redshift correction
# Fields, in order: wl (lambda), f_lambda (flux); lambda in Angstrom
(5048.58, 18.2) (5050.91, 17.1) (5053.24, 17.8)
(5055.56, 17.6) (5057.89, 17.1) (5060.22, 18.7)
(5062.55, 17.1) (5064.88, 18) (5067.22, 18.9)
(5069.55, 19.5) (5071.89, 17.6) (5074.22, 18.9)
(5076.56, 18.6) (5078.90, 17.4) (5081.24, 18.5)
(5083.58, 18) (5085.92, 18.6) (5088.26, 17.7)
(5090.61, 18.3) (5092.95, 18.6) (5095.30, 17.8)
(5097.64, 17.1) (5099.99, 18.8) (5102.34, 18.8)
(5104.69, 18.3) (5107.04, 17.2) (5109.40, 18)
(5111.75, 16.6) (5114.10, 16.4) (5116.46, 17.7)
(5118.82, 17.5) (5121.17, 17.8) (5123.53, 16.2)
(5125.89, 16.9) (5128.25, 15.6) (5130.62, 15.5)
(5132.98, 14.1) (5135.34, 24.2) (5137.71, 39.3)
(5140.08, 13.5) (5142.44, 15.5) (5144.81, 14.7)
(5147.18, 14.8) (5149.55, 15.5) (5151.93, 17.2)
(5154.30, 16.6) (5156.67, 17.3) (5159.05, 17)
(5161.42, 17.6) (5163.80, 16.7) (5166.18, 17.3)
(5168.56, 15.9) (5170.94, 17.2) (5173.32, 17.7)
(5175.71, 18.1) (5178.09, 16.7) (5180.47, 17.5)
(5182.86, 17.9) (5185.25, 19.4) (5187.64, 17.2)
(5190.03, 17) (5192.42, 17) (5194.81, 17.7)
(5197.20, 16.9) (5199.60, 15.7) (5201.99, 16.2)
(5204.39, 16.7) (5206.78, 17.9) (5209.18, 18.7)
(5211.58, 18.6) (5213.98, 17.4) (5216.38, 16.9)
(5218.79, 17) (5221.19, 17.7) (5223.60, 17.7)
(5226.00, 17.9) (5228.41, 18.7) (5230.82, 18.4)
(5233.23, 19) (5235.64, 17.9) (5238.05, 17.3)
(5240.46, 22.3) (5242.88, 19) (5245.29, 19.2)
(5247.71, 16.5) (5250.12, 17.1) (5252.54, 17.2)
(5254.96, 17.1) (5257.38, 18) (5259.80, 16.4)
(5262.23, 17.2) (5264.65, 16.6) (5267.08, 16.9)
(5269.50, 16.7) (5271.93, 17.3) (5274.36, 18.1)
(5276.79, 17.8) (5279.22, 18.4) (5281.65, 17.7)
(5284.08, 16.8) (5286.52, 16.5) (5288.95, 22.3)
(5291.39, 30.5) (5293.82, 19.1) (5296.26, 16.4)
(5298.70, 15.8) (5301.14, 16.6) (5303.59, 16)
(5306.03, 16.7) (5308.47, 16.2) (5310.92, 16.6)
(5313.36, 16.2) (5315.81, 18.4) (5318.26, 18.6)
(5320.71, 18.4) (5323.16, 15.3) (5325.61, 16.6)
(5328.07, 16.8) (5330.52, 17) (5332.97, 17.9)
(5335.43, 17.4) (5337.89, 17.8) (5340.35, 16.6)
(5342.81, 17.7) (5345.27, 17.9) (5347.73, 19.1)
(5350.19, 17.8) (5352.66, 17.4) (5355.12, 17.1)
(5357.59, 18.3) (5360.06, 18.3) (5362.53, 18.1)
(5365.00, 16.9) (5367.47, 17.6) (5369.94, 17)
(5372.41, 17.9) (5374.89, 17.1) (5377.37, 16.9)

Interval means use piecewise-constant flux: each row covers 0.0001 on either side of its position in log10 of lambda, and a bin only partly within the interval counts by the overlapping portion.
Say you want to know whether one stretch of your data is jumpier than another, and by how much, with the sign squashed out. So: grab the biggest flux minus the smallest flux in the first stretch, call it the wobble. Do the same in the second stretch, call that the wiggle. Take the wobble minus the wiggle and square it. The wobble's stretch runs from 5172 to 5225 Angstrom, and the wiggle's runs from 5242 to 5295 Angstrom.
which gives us 108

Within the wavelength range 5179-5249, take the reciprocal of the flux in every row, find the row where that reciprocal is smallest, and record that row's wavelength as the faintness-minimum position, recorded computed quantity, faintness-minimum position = 5240.46 Angstrom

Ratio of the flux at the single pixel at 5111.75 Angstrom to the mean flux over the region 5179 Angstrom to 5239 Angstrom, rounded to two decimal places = 0.94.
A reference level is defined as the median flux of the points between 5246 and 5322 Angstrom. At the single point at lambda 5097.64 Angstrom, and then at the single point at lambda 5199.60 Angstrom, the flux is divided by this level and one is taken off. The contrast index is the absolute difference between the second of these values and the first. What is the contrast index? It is 0.082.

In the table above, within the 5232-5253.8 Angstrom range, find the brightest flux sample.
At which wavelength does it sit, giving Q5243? 5240.46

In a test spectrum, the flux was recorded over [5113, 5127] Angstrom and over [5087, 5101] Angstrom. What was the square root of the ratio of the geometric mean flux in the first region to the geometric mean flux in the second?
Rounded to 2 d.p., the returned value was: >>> 0.97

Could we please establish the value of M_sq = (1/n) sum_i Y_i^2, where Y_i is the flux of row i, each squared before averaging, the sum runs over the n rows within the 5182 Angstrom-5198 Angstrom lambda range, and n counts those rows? 310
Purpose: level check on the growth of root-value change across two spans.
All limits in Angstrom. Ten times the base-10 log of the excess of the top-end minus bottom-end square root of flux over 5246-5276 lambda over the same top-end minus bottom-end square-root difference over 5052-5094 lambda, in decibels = -10.1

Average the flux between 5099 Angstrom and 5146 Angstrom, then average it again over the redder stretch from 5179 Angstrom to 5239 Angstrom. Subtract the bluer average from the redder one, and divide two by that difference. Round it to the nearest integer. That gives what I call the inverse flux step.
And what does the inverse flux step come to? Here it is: -4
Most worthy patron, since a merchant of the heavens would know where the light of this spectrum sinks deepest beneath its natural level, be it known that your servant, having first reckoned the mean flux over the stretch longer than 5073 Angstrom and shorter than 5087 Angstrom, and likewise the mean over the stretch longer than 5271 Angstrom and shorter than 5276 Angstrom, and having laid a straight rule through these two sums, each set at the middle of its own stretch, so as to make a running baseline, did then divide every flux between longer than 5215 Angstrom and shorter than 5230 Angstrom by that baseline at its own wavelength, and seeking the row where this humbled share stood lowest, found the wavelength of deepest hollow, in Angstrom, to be 5216.38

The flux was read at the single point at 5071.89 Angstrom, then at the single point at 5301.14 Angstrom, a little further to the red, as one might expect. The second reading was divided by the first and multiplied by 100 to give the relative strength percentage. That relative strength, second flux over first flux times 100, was 94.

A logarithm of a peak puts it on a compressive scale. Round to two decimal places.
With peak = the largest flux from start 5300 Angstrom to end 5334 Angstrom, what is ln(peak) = 2.92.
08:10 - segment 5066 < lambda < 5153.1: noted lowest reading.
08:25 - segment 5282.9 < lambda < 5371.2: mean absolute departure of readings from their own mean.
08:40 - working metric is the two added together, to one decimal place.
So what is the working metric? 14.8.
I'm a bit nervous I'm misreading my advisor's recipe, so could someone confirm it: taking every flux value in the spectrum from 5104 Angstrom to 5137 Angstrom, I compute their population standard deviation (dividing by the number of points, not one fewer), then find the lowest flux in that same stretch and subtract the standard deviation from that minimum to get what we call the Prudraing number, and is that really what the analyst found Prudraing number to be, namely 11.9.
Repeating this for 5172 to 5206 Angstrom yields 14.8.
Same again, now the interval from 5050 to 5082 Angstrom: 16.3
